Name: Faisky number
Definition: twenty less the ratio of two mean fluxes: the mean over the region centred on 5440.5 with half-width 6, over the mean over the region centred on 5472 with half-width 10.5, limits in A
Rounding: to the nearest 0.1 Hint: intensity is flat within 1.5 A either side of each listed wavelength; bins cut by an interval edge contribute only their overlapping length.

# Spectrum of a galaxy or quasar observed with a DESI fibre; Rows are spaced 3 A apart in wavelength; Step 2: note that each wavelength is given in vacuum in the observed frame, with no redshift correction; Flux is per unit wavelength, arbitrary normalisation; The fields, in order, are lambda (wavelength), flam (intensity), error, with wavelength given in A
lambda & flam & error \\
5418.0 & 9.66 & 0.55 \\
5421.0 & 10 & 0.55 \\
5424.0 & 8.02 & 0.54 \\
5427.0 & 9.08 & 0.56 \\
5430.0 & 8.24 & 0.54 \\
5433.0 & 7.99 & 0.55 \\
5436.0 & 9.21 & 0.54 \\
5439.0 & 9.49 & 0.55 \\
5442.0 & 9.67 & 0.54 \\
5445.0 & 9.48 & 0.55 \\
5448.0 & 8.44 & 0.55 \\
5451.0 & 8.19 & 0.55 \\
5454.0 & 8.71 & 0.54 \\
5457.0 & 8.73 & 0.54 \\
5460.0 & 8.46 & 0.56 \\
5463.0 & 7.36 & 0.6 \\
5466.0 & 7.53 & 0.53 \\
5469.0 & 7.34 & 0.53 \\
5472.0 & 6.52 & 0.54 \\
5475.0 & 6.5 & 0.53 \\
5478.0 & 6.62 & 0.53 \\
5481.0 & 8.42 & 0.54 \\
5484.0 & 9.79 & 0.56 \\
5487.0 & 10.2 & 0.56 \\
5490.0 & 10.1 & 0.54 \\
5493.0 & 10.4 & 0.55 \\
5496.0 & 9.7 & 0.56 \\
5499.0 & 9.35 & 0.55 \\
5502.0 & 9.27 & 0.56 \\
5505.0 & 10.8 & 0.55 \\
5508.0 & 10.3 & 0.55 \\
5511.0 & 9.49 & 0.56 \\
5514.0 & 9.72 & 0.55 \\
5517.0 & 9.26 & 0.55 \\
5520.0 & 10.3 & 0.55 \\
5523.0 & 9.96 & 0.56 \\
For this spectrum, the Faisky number 18.7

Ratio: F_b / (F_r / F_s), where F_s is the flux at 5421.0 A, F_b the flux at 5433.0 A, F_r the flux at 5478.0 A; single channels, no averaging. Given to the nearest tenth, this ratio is 12.1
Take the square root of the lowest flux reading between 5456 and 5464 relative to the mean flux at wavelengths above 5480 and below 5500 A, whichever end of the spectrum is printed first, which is 0.87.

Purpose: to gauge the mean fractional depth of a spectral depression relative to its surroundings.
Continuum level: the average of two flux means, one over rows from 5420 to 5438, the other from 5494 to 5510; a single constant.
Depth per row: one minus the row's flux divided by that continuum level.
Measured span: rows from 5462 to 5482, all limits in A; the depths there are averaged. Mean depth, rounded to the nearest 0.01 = 0.23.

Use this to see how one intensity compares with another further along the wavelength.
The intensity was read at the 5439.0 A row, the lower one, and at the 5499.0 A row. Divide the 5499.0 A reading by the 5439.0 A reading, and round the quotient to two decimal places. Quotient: 0.99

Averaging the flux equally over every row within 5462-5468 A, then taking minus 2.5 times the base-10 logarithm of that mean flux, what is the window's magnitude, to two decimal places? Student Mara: -2.18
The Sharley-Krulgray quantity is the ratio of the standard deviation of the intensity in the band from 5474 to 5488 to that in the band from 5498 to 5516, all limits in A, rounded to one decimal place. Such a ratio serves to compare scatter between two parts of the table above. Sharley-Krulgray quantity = 2.8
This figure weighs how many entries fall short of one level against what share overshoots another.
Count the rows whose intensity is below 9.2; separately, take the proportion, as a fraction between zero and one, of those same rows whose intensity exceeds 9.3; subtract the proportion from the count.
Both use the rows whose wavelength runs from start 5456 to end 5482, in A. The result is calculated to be 9.0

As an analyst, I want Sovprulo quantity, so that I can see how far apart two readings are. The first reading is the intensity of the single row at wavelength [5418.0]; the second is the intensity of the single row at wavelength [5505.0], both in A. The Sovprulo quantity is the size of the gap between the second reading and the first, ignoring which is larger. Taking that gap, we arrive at 1.14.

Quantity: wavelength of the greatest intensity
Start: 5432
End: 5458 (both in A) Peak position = 5442.0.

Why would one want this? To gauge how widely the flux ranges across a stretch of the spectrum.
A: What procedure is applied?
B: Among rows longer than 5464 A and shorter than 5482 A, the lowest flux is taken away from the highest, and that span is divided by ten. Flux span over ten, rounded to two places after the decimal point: 0.19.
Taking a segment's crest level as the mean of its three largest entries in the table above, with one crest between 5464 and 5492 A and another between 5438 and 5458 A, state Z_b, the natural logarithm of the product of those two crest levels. 4.56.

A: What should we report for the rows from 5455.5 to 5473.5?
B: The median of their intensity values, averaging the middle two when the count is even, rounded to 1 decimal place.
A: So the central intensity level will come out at 7.4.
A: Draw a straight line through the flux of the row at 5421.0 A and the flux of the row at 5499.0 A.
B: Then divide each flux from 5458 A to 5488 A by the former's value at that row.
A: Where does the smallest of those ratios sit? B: 5475.0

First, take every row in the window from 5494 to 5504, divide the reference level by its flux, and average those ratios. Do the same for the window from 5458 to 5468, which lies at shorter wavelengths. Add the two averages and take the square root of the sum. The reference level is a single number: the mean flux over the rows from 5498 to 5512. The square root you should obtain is 1.52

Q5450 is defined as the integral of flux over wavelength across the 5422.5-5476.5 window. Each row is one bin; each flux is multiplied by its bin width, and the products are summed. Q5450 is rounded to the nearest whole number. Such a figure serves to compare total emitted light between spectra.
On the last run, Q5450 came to 447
